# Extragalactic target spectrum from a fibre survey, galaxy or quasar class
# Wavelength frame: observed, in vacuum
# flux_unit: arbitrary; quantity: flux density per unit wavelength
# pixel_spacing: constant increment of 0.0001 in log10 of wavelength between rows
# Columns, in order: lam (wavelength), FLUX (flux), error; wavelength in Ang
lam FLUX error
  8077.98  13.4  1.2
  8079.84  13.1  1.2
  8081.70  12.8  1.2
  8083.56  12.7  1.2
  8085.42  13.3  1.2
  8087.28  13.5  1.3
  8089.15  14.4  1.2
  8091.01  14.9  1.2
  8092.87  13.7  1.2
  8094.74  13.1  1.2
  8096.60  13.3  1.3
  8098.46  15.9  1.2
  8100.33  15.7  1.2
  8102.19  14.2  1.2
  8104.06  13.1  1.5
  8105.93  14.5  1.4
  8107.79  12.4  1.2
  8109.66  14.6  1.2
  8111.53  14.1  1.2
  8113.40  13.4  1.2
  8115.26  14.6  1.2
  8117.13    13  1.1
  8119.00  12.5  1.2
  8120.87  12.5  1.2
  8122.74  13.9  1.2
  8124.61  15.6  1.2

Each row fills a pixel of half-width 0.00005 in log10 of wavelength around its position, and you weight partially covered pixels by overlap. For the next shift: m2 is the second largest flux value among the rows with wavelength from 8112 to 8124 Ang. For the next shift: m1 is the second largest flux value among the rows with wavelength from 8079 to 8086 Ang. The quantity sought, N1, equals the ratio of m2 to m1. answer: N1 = 1.06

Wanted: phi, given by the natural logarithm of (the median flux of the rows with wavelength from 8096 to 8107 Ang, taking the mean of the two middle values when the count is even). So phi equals 2.66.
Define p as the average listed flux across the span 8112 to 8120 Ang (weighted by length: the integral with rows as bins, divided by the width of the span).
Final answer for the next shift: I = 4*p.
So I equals 53.7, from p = 13.4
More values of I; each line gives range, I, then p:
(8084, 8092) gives 55.8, 13.9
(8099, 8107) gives 57.7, 14.4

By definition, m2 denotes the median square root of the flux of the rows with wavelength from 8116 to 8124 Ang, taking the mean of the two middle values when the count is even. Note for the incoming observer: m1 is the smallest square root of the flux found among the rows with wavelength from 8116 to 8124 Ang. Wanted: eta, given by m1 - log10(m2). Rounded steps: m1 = 3.54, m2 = 3.57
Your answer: 2.98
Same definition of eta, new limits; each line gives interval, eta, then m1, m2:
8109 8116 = 3.08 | 3.66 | 3.79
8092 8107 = 3.05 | 3.62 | 3.73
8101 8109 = 2.95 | 3.52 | 3.69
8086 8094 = 3.10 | 3.67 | 3.75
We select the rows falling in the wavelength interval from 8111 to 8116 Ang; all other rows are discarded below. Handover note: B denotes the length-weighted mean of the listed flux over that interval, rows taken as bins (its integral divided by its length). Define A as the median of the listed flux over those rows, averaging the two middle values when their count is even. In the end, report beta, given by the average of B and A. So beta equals 14.1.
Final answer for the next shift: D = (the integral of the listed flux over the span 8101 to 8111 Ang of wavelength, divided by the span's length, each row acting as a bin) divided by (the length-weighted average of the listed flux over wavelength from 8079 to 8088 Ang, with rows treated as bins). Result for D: 1.06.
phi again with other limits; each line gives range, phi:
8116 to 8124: 2.55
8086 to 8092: 2.67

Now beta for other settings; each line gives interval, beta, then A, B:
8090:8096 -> 13.8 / 13.7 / 13.9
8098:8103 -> 15.5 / 15.7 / 15.2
